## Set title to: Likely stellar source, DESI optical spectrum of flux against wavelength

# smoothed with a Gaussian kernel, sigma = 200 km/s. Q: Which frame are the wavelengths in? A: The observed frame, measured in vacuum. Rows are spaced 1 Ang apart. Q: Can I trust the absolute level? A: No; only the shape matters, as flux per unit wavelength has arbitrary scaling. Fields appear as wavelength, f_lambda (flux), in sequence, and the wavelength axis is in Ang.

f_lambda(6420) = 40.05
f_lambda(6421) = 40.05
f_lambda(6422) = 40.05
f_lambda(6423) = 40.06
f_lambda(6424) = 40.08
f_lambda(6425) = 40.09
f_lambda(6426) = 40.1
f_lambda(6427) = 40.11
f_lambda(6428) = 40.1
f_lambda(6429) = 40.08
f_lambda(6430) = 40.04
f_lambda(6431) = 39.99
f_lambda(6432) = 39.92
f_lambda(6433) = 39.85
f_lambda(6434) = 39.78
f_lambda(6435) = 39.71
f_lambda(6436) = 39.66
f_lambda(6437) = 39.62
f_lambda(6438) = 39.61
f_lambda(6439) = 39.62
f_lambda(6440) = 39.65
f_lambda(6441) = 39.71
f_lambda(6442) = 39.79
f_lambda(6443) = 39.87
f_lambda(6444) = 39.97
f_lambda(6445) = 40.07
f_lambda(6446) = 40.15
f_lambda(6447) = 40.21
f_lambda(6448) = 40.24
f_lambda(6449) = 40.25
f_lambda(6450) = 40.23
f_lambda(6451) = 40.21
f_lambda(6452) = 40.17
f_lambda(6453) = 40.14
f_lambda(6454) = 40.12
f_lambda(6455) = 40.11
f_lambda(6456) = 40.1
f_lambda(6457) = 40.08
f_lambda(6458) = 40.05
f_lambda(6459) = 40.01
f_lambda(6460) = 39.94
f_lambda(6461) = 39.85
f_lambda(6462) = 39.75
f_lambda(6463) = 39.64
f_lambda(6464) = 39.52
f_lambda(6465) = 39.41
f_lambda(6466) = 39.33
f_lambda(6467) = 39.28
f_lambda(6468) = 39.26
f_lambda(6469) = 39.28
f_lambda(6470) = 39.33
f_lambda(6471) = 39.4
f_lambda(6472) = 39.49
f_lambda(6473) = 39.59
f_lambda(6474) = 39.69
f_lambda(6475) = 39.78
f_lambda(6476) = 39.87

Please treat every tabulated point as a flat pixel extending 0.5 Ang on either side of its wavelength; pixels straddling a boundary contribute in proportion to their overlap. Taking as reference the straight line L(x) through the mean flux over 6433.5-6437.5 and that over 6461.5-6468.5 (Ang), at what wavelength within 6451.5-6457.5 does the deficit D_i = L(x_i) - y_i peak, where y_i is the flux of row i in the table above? 6457 Ang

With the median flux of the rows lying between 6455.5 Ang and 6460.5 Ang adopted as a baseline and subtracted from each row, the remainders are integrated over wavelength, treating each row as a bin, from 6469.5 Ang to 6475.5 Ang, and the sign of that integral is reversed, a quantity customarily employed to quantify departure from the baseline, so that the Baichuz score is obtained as 3.0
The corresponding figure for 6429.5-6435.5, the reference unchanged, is 1.0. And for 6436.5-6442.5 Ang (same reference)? 2.3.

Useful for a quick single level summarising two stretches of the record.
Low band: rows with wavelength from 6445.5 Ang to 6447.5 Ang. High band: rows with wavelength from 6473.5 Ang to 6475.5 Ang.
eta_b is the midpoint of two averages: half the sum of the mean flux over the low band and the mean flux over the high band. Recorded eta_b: 39.96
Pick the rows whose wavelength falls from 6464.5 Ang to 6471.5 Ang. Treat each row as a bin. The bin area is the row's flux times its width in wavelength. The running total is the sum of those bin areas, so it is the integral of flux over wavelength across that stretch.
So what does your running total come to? 275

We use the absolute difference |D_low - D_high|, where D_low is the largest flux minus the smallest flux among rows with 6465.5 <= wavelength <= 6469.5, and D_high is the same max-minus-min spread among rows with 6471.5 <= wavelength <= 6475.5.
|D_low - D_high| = 0.22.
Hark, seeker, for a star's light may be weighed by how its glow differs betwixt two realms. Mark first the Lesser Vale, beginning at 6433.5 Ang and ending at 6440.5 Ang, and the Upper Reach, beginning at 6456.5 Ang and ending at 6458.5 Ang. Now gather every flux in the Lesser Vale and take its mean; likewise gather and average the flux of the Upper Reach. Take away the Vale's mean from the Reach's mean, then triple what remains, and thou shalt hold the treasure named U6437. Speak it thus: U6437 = 1.20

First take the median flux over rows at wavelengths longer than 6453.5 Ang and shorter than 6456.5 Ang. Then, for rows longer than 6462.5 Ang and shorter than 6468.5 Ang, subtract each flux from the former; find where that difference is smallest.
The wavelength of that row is 6463 Ang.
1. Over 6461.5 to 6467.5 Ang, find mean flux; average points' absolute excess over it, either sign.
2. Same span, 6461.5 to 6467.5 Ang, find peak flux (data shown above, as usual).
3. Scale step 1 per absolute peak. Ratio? 0.0037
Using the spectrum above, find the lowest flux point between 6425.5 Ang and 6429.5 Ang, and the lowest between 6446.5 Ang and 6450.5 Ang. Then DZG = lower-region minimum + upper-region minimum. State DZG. 80.3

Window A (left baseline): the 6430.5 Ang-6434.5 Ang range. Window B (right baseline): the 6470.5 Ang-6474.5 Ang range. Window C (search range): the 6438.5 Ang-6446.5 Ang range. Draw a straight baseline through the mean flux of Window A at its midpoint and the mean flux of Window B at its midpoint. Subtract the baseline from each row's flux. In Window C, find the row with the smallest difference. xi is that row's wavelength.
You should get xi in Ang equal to 6439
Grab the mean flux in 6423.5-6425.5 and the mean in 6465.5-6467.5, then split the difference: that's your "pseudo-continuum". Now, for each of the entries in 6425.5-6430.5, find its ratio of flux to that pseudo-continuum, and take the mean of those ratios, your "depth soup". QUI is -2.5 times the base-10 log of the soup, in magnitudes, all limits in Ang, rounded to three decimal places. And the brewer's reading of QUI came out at -0.011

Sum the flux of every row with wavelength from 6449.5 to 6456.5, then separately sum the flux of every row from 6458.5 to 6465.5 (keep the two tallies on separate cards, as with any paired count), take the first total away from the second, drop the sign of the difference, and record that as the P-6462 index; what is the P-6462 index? 3.0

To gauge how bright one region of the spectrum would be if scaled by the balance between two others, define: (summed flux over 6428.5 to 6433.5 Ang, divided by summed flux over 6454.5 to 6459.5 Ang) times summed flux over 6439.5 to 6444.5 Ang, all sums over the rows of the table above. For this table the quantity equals 199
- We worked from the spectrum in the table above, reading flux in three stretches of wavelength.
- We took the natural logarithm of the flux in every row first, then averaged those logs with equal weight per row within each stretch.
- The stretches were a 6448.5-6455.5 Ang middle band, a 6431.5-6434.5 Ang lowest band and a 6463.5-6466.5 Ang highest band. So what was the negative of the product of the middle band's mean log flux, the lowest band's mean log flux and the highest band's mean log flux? -50.0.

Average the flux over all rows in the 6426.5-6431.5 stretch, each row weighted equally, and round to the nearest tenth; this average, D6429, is 40.1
